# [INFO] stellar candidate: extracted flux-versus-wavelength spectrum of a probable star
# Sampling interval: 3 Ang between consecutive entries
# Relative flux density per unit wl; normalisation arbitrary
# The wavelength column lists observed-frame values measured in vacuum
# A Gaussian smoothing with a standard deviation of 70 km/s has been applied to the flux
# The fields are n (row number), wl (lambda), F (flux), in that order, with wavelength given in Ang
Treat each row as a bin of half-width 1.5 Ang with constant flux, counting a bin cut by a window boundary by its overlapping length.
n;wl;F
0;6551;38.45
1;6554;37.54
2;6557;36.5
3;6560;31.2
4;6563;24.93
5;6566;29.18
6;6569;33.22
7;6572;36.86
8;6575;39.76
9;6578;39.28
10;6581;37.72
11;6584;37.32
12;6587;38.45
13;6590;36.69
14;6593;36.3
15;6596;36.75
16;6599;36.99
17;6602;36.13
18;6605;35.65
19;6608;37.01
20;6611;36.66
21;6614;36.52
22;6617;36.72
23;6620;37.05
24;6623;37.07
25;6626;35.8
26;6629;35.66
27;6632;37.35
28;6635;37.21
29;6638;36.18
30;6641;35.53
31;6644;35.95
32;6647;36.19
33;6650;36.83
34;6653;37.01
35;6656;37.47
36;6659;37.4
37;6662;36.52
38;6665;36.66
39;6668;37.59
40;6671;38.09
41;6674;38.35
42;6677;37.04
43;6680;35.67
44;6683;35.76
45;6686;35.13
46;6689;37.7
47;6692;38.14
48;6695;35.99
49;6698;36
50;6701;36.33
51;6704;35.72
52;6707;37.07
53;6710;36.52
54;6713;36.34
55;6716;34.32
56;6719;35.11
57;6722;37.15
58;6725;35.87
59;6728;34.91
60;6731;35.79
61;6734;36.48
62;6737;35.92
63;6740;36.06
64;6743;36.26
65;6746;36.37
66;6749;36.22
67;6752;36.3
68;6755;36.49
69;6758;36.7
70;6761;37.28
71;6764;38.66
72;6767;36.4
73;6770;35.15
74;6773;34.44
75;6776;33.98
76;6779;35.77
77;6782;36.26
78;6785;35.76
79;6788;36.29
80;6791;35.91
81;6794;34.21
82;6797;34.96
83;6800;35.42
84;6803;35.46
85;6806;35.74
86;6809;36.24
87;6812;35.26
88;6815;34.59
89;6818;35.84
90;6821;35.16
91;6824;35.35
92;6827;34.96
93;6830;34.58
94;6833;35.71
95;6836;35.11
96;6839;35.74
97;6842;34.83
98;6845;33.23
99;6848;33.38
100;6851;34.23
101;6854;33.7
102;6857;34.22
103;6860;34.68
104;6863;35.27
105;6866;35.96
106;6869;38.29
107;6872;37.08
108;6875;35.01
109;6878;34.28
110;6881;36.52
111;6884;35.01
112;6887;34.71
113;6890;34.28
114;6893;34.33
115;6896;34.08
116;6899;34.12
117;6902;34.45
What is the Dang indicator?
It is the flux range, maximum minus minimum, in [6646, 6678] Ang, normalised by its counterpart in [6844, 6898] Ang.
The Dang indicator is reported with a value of 0.4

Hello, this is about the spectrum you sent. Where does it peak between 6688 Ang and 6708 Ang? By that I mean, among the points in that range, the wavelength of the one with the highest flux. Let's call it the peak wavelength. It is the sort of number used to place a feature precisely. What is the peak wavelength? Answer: 6692 Ang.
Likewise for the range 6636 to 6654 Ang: 6653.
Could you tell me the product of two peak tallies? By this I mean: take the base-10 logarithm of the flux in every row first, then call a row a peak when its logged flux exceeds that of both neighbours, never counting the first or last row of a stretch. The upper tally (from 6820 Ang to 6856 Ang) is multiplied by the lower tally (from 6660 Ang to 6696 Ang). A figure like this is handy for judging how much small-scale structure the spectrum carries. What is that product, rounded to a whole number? 12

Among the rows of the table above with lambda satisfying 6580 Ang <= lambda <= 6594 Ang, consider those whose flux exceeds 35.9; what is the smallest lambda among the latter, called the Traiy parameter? 6581 Ang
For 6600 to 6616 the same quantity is 6602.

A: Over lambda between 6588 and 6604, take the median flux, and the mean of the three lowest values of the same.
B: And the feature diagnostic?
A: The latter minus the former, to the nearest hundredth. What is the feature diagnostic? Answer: -0.32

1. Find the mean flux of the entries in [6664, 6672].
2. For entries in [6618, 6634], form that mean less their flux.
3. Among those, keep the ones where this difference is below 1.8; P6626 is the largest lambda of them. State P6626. 6632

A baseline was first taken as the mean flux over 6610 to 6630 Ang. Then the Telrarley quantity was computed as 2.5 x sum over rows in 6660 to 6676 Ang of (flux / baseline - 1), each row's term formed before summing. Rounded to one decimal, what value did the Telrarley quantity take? 0.3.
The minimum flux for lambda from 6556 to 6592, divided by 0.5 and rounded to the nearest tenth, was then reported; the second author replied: 49.9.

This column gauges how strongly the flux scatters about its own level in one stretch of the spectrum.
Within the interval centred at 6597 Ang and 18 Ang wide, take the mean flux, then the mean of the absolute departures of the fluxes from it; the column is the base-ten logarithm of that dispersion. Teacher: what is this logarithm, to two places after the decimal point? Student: -0.41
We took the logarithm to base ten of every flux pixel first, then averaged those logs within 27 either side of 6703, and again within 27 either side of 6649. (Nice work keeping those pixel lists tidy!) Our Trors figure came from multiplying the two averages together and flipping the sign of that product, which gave -2.44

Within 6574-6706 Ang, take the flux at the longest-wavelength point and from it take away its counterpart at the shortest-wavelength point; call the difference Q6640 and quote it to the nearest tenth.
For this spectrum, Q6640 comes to -4.0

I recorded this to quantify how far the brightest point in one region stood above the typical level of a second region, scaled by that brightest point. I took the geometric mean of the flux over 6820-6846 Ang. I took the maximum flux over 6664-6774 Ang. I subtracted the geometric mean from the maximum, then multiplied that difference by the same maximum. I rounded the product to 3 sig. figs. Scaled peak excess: 143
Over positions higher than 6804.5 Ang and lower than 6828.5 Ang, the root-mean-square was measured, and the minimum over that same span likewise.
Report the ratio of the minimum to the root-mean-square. 0.977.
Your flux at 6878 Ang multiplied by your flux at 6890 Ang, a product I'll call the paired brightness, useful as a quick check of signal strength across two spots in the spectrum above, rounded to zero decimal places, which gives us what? 1175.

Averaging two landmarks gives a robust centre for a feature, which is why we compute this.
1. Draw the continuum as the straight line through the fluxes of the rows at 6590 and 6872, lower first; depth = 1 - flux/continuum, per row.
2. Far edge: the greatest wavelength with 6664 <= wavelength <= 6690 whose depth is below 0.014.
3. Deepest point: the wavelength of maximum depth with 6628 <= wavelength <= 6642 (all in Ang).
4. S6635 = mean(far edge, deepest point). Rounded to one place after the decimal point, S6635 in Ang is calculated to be 6665.0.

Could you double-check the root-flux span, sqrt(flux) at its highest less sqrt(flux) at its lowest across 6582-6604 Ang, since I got 0.19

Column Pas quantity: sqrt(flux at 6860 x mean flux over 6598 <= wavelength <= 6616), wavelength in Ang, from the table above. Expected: 35.6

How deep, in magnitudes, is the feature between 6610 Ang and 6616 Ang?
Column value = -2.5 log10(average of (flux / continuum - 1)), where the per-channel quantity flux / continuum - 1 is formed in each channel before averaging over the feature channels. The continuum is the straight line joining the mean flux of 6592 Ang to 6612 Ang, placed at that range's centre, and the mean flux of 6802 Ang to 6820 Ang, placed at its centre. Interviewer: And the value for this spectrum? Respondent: 6.0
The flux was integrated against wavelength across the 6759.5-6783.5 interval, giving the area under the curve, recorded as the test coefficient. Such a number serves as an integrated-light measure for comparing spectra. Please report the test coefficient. 864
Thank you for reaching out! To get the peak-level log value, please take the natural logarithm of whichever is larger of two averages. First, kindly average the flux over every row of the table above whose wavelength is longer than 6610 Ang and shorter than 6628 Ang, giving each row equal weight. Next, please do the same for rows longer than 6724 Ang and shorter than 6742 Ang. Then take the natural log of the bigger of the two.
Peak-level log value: 3.60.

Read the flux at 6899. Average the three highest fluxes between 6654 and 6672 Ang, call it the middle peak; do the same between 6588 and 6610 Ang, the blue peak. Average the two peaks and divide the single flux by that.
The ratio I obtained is 0.914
